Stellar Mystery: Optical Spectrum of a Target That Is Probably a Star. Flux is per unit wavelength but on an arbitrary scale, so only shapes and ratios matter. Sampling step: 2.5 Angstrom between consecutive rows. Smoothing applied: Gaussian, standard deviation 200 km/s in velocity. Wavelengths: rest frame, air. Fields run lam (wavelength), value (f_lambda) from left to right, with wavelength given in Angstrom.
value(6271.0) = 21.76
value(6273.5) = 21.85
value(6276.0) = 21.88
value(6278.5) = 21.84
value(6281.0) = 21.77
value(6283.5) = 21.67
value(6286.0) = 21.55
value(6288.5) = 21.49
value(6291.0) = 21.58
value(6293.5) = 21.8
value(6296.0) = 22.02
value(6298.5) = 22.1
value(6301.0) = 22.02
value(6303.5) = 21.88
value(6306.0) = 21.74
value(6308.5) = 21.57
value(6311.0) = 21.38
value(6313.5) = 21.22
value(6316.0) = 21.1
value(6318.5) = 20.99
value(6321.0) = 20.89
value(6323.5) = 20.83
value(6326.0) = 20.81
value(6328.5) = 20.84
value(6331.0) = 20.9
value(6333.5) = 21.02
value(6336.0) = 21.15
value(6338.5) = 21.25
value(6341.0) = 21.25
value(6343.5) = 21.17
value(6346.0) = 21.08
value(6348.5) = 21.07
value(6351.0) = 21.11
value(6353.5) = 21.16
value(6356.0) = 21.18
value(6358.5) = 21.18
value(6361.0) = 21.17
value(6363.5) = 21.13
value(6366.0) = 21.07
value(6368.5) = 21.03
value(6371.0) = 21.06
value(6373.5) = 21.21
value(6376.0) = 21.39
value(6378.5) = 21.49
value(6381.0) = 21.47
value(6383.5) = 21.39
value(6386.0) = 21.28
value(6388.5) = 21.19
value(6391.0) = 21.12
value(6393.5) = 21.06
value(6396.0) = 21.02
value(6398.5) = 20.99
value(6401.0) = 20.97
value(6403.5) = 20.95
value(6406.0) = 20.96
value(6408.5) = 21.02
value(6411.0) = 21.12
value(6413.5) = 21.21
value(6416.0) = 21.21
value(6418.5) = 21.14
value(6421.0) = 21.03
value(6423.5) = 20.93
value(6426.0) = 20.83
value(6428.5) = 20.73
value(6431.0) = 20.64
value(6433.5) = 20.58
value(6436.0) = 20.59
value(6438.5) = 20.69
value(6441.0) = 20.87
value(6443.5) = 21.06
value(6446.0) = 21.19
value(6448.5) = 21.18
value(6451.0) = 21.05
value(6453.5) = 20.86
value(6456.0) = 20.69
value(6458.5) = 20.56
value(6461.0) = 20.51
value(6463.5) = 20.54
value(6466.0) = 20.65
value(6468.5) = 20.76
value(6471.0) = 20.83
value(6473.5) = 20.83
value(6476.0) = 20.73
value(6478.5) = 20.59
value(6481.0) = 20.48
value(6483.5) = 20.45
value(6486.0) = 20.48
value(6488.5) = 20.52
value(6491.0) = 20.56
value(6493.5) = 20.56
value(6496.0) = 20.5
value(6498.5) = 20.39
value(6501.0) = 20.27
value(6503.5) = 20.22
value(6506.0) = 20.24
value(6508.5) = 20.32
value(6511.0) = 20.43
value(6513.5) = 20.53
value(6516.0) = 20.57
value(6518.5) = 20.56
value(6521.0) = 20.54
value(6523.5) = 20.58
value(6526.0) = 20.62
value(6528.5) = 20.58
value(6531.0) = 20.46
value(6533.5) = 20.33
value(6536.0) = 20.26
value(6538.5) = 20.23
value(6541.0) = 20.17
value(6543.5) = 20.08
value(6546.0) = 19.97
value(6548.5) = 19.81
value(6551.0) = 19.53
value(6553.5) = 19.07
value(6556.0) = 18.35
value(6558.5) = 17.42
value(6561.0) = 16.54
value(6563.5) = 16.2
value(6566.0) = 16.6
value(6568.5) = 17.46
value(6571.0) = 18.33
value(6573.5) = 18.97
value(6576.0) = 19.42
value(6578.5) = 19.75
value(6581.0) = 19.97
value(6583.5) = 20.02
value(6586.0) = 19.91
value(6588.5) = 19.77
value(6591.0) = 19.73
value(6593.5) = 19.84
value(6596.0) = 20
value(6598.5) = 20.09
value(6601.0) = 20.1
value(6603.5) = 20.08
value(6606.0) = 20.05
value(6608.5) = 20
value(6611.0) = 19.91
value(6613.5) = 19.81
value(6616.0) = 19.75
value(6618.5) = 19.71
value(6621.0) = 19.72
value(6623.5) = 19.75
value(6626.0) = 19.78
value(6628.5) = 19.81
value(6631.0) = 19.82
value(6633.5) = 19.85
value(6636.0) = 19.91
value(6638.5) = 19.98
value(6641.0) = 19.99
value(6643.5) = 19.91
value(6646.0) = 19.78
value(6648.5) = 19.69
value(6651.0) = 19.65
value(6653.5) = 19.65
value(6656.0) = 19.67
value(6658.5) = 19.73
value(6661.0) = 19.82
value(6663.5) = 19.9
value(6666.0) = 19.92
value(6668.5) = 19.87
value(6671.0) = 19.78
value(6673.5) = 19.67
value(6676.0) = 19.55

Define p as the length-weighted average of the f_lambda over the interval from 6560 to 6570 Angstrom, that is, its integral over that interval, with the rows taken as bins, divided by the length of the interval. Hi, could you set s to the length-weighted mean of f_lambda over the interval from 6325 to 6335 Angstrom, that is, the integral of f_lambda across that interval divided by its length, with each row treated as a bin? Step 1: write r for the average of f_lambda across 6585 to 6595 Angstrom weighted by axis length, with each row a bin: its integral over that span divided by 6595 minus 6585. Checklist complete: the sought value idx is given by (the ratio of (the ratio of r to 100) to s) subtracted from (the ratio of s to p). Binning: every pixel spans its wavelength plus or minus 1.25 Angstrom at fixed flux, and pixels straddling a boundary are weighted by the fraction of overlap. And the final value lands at 1.24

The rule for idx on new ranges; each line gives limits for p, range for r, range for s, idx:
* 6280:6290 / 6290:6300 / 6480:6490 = 0.94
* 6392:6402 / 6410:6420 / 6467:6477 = 0.98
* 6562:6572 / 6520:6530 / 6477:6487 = 1.19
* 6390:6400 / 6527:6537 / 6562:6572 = 0.80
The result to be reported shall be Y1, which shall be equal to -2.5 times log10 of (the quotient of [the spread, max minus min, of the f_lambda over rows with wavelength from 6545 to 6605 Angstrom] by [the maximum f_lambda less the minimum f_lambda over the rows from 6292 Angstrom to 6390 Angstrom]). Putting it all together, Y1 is -1.2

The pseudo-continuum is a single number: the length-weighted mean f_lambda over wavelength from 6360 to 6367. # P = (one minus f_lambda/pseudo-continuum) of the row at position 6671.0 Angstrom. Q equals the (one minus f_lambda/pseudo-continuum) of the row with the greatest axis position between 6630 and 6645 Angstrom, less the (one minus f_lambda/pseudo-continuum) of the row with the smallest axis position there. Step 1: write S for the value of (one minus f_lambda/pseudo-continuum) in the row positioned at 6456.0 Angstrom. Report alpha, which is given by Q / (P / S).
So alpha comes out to -0.001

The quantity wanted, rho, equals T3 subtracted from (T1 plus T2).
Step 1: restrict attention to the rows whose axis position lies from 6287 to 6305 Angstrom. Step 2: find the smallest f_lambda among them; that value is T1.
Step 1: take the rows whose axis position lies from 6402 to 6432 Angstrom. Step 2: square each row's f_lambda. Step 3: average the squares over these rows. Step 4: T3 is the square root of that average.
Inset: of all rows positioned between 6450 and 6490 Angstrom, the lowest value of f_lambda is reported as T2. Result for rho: 21.0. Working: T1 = 21.49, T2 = 20.45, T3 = 21.0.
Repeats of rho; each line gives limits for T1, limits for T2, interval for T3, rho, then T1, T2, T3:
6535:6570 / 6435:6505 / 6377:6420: 15.3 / 16.2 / 20.22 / 21.2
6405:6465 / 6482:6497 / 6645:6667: 21.2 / 20.51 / 20.45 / 19.8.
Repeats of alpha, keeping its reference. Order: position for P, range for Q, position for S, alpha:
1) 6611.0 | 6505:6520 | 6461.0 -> -0.008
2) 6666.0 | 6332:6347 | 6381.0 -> 0.001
